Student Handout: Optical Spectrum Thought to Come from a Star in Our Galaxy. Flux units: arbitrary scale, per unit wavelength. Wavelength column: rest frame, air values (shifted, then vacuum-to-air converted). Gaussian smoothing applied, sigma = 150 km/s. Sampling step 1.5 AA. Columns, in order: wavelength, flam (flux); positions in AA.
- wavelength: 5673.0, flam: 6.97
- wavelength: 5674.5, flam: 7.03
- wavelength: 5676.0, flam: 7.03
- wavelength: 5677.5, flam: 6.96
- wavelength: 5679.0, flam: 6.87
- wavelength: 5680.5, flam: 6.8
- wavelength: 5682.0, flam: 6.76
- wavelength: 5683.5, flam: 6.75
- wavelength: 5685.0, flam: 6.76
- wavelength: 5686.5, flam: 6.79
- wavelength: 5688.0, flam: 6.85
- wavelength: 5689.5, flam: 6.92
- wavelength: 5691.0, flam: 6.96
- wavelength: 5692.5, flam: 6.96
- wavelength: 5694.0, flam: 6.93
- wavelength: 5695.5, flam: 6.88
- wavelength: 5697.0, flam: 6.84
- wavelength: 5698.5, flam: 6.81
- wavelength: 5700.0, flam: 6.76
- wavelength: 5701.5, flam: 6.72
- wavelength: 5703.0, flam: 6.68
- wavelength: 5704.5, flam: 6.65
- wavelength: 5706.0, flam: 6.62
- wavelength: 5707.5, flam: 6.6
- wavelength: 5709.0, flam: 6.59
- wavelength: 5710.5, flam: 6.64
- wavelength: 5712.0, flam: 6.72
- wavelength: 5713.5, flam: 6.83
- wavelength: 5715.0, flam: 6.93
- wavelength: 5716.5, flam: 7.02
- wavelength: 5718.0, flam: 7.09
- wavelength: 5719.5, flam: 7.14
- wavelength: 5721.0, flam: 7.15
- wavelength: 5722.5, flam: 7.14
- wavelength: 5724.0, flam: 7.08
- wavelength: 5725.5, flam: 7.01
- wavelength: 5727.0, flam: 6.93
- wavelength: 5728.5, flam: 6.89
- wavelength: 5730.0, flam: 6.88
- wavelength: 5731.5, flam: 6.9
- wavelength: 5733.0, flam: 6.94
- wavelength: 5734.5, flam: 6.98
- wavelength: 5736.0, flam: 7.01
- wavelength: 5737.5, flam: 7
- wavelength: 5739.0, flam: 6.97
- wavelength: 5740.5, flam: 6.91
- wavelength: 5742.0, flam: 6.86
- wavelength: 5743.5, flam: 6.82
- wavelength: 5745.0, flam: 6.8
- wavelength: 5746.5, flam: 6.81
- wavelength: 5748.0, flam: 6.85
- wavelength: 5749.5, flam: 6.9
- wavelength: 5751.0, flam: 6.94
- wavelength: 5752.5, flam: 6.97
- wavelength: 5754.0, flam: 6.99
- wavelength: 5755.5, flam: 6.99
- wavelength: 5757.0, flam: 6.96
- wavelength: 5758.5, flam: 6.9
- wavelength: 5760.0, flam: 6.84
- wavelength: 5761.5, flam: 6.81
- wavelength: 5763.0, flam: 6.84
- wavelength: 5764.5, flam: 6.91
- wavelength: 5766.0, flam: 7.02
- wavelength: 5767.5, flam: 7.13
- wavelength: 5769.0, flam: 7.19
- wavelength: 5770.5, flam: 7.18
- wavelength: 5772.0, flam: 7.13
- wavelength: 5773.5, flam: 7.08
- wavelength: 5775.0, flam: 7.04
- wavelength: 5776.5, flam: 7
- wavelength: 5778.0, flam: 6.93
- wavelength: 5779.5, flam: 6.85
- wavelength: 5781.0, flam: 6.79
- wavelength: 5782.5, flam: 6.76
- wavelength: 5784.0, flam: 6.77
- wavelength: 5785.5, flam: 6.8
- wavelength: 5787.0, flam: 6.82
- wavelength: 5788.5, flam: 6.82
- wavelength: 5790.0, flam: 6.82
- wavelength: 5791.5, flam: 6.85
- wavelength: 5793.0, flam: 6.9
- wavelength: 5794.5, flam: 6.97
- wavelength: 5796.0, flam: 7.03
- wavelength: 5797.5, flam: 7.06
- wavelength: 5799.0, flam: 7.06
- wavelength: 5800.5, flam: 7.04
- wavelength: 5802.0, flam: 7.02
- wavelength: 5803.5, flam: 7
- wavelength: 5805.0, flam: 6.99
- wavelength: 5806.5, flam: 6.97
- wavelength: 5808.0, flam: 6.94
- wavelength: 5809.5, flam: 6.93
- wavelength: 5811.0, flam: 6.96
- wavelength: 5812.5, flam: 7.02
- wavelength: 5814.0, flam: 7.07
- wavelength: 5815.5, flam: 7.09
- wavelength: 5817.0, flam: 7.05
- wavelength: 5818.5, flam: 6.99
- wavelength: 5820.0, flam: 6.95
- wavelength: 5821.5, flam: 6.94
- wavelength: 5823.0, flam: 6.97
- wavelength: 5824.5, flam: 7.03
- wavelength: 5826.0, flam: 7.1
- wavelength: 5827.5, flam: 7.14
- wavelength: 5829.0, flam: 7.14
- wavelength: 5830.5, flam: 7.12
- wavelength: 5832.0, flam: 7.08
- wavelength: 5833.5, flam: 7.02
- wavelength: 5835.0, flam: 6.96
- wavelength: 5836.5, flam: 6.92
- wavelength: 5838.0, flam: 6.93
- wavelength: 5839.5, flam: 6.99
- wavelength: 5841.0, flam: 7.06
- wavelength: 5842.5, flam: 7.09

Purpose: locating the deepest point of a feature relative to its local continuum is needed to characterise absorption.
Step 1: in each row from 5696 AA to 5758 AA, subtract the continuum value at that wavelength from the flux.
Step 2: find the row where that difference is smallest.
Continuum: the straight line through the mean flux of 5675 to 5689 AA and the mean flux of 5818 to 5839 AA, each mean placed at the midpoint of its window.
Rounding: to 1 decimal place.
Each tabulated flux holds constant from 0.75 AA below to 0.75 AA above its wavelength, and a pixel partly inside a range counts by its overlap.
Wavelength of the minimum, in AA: 5709.0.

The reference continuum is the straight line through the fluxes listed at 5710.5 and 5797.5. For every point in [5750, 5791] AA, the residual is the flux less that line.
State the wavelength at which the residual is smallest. 5782.5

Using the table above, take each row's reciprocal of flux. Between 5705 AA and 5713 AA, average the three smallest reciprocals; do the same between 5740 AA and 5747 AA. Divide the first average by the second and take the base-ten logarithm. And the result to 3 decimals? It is 0.013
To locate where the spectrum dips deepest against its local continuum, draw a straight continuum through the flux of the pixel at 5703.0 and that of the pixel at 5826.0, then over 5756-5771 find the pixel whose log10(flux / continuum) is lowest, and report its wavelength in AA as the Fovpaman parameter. 5761.5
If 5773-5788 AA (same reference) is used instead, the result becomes 5782.5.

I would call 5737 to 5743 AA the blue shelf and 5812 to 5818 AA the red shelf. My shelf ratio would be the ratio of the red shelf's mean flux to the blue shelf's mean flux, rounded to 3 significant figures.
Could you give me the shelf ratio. 1.02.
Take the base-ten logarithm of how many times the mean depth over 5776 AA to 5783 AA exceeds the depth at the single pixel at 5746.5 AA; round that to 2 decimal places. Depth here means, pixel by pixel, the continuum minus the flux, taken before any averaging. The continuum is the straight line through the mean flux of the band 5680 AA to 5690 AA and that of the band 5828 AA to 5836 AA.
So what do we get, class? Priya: 0.01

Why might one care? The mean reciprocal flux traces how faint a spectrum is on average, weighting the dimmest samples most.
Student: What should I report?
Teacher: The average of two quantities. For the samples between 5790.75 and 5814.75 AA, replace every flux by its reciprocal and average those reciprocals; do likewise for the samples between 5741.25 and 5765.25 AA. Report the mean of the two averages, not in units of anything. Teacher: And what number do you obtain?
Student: 0.144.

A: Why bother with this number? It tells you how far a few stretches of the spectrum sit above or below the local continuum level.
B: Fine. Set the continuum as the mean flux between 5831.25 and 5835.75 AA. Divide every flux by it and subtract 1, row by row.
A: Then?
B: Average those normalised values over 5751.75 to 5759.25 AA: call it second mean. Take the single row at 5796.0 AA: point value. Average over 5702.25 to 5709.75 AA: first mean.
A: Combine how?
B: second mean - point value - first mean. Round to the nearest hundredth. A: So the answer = 0.05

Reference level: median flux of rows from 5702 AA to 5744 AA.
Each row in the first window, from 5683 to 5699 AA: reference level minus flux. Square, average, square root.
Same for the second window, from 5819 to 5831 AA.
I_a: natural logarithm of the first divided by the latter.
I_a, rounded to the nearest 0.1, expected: -0.5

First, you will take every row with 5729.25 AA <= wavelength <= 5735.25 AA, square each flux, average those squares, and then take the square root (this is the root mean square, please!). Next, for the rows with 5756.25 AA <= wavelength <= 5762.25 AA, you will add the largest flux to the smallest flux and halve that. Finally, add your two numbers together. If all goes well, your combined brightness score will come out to 13.8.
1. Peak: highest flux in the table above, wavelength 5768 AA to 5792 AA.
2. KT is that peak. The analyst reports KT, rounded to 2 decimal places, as 7.19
